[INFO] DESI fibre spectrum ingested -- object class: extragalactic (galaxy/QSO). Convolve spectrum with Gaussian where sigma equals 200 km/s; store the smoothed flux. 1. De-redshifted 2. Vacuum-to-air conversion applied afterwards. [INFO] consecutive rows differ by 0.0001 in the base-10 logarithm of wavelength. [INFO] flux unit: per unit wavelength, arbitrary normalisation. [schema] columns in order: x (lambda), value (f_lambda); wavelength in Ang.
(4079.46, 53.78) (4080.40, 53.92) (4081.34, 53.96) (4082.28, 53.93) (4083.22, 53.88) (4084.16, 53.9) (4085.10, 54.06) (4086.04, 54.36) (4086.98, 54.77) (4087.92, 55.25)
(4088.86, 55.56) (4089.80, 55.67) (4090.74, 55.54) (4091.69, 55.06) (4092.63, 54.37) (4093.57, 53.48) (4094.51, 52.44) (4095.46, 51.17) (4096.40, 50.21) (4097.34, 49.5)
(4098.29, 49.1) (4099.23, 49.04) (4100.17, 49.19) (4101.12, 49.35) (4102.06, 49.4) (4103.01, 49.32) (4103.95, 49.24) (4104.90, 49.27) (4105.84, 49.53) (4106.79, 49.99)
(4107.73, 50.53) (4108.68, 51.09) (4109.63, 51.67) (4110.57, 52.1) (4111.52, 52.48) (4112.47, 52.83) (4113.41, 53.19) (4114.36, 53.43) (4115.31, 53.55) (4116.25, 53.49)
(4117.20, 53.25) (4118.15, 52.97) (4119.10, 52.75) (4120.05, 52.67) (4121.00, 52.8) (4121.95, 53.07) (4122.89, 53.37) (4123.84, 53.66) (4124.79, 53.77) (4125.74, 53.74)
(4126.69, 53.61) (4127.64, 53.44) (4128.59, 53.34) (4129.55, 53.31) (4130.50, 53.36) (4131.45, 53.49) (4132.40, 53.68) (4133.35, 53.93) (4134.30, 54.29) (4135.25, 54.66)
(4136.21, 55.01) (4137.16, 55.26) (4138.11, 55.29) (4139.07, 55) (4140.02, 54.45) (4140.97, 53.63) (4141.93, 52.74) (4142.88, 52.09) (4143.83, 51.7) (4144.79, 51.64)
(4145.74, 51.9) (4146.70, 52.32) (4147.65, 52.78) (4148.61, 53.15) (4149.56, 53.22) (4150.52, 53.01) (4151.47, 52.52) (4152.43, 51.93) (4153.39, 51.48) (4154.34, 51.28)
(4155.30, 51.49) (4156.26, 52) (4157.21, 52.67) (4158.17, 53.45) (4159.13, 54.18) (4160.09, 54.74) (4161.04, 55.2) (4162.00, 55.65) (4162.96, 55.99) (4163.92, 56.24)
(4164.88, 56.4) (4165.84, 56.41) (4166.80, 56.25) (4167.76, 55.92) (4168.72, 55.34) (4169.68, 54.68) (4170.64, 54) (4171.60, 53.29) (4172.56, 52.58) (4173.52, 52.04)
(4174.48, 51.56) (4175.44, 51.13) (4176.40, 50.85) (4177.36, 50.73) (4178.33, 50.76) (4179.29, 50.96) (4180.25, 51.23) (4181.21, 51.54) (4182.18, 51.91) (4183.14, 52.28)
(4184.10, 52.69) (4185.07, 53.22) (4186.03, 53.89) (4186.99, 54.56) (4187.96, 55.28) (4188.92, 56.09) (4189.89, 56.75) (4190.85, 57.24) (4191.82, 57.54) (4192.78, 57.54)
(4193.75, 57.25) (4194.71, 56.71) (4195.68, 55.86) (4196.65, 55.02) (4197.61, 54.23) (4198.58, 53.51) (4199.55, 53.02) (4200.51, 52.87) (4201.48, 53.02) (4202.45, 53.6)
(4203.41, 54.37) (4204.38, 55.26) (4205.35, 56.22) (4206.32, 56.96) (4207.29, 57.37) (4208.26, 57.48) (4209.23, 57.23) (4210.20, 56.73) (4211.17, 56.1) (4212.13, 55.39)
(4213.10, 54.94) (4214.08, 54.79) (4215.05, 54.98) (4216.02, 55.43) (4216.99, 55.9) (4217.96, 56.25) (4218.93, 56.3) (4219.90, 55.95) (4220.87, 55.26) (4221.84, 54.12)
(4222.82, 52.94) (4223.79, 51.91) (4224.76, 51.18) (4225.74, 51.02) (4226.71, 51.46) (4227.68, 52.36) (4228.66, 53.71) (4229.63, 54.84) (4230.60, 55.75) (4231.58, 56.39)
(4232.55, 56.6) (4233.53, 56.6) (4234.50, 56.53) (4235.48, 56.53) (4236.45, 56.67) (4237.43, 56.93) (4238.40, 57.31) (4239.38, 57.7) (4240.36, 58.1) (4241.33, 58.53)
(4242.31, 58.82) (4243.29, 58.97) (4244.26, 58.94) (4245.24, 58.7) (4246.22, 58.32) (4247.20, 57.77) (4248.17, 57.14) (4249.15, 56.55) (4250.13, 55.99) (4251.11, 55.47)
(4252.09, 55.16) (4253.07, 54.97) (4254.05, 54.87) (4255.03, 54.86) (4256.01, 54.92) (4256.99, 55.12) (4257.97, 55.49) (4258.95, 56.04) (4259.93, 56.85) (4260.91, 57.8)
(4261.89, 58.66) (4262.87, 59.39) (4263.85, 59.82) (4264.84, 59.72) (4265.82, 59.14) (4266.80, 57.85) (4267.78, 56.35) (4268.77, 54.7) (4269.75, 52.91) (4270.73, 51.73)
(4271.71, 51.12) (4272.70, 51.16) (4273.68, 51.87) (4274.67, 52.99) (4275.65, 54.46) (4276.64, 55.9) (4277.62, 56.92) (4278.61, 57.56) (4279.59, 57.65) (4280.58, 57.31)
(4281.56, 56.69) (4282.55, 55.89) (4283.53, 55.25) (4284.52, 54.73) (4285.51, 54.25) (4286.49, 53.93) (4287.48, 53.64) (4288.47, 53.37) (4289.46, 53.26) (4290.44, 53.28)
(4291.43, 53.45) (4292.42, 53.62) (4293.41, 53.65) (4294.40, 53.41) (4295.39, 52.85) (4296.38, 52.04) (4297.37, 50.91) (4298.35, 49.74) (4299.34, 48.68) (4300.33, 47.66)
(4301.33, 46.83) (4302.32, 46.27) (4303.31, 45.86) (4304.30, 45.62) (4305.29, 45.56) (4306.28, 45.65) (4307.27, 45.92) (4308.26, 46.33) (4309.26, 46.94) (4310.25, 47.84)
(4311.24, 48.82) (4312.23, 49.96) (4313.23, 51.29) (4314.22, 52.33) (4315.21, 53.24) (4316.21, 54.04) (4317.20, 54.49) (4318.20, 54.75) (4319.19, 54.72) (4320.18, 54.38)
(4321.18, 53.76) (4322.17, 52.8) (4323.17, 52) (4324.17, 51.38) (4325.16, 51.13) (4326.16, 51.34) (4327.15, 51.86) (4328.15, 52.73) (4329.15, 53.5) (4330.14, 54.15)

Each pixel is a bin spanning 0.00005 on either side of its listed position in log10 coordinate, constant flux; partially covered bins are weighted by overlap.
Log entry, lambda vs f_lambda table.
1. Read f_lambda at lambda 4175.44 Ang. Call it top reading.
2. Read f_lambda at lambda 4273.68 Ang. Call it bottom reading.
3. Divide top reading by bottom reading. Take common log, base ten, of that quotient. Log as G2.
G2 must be -0.006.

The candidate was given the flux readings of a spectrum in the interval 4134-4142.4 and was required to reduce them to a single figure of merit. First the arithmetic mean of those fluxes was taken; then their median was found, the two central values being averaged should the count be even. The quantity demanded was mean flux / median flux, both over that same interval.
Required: 1.00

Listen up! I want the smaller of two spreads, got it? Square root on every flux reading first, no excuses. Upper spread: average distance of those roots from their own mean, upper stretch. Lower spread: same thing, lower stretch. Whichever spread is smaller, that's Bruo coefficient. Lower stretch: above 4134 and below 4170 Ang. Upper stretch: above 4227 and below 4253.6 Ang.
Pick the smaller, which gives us 0.082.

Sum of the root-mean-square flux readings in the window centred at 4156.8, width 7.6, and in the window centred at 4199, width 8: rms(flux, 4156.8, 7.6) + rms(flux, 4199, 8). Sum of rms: 107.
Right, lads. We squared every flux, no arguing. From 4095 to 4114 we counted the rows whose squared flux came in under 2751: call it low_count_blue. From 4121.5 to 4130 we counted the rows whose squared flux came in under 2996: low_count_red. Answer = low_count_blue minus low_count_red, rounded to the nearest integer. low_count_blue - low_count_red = 8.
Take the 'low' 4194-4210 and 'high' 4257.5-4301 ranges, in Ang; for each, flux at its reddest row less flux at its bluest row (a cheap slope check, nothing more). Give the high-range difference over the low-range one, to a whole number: -15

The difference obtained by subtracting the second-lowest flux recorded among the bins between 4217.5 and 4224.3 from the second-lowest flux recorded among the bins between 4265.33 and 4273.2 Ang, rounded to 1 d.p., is -1.8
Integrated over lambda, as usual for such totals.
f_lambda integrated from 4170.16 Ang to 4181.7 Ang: 597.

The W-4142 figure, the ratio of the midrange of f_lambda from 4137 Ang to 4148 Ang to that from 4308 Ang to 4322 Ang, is 1.058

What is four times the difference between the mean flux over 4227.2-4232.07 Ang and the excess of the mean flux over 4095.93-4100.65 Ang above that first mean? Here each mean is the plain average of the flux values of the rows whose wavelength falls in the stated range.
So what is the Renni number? 239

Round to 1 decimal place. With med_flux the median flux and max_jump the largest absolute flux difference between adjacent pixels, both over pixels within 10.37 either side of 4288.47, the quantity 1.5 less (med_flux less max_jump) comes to -51.0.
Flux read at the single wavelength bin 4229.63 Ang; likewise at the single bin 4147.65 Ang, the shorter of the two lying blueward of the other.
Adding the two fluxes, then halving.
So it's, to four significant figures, 53.81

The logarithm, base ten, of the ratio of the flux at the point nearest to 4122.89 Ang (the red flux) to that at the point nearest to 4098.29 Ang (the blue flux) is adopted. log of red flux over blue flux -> 0.036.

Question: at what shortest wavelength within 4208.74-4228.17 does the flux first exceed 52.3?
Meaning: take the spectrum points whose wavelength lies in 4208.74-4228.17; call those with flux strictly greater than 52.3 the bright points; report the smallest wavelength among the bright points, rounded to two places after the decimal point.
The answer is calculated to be 4209.23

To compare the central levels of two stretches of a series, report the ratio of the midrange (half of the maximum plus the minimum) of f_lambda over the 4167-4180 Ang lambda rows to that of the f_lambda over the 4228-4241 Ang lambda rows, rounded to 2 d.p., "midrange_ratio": 0.95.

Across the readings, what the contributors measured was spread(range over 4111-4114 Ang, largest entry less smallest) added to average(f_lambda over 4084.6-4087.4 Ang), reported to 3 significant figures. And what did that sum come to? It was 55.1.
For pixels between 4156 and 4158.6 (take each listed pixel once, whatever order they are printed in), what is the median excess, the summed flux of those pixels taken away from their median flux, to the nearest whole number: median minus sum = -105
